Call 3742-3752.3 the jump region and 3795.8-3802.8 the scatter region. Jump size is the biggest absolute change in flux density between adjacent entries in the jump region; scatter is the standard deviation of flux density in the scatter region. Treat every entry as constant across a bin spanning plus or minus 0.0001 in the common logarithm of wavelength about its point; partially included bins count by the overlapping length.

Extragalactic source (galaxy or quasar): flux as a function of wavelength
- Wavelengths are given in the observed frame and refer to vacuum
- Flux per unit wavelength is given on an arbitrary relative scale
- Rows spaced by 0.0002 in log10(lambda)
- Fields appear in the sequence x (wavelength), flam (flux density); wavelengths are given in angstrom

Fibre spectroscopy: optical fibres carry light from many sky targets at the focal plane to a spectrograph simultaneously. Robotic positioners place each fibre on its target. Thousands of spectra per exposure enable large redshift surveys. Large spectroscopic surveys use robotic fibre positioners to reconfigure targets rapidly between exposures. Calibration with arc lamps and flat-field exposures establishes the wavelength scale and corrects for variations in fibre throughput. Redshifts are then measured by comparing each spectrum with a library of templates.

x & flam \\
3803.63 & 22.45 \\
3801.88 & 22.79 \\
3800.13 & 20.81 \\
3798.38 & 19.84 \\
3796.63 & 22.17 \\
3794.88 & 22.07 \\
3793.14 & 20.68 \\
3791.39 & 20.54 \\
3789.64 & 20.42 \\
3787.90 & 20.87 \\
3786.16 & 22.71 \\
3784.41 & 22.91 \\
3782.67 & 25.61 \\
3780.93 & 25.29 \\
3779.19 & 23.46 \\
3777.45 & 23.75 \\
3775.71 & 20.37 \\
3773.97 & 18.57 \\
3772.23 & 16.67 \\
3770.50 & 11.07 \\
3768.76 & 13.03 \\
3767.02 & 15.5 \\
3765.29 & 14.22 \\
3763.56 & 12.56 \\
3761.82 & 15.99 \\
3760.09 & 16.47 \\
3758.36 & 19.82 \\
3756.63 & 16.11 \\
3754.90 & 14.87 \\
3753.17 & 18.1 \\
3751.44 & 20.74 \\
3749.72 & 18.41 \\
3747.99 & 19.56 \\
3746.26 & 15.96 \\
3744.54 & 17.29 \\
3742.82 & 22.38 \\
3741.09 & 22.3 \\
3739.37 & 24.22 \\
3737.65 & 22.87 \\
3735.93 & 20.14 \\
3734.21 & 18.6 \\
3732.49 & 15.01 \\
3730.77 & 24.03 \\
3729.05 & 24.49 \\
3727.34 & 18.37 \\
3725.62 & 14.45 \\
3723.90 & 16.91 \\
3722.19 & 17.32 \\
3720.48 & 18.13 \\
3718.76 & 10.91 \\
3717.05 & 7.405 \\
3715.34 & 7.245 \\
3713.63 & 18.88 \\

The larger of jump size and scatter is 5.1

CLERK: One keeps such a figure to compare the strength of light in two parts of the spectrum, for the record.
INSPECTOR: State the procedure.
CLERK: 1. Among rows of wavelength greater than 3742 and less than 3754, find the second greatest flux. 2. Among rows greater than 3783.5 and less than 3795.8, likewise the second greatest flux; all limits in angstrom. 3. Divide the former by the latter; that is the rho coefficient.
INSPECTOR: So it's 0.91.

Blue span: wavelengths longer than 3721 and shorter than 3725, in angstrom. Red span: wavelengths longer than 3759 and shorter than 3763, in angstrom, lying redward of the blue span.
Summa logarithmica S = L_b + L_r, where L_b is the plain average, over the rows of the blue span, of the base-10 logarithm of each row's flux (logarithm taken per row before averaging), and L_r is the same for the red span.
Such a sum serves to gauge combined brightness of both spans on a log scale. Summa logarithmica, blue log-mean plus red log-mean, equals 2.44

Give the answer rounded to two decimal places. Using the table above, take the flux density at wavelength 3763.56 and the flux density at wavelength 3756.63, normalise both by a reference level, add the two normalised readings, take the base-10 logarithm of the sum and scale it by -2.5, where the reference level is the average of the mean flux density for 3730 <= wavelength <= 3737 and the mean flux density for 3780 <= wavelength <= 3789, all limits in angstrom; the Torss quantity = -0.31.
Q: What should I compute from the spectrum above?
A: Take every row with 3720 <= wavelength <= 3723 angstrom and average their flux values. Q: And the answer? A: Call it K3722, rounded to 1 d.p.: 17.7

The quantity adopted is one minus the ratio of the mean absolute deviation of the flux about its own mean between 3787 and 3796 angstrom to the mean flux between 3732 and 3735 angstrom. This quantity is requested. 0.97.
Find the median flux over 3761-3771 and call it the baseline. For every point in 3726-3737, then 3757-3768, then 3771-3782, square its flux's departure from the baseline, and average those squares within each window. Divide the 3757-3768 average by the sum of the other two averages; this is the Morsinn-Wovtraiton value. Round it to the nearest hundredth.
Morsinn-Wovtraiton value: 0.08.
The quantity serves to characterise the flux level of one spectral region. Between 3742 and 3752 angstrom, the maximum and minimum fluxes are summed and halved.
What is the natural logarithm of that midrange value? 2.95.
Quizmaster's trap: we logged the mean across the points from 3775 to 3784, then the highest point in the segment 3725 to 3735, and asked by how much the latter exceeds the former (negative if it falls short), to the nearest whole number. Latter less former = 1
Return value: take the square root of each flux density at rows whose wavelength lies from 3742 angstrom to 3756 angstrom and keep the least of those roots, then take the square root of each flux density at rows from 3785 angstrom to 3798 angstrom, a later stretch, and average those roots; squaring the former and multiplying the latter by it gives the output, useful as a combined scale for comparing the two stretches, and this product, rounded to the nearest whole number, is 69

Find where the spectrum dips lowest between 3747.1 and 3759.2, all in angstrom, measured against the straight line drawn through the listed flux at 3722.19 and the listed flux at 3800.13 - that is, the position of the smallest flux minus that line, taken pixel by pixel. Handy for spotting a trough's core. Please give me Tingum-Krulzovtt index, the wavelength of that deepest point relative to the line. 3754.90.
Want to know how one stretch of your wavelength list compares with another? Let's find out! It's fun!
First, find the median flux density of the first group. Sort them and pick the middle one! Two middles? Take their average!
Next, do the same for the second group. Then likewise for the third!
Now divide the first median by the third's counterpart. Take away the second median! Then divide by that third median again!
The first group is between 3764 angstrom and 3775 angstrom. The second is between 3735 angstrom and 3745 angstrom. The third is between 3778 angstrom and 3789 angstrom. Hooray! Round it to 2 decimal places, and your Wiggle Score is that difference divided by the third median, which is -0.94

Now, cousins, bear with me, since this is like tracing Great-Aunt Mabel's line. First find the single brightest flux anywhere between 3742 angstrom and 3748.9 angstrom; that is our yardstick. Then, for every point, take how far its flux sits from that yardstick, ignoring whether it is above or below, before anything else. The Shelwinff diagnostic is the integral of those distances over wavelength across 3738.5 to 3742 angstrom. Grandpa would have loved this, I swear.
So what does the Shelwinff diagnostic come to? 3.3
